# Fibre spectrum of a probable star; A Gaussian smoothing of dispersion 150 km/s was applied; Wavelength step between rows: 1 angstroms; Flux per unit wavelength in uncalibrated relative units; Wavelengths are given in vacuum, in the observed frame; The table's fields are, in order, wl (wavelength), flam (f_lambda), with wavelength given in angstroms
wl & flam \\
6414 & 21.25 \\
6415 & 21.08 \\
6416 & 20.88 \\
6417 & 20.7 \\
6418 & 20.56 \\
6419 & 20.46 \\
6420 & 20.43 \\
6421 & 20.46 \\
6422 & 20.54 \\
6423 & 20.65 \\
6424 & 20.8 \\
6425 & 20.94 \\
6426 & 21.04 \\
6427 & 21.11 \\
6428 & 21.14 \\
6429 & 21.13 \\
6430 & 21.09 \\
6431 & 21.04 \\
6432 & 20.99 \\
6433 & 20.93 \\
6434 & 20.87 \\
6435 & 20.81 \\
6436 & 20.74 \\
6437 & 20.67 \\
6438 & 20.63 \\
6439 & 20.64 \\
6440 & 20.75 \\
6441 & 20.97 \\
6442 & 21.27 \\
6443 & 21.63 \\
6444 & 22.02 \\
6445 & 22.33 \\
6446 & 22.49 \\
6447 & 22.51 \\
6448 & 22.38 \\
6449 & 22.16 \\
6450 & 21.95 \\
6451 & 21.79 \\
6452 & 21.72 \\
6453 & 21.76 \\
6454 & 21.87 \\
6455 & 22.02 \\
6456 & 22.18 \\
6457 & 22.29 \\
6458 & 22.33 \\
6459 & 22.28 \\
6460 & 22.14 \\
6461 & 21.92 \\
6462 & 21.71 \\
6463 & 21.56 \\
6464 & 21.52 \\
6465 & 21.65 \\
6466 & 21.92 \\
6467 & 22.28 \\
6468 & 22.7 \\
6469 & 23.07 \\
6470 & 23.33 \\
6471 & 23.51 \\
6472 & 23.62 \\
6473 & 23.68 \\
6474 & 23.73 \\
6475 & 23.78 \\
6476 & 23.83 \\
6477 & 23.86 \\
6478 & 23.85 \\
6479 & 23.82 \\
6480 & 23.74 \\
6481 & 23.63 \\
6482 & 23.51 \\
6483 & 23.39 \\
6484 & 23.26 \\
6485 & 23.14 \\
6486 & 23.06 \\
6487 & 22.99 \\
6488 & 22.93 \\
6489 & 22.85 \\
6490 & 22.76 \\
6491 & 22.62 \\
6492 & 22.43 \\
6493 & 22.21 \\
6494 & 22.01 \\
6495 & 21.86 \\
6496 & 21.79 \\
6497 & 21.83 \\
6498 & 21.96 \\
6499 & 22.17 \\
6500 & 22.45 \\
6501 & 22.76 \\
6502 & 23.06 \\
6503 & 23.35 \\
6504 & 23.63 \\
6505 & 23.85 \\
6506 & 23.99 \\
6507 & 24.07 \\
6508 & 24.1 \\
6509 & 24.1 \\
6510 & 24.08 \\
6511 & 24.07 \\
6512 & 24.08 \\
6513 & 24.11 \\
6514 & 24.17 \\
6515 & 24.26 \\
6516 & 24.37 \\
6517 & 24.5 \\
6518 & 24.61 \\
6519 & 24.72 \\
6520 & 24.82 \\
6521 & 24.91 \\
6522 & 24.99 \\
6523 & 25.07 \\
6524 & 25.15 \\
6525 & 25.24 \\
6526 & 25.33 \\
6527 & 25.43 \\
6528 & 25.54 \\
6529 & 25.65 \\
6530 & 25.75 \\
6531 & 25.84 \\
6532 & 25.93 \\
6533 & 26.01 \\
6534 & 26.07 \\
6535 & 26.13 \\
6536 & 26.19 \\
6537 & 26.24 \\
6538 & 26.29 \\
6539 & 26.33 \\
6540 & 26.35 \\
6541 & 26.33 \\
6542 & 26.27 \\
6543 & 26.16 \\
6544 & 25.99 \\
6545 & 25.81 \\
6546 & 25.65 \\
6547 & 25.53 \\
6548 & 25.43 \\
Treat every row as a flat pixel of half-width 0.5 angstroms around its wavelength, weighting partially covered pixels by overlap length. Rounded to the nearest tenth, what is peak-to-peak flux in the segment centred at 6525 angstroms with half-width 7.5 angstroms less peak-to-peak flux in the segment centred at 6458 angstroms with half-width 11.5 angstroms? -0.2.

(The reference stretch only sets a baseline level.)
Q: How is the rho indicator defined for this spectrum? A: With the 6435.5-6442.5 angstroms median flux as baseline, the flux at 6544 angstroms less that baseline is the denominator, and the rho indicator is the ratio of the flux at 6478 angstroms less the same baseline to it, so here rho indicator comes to 0.6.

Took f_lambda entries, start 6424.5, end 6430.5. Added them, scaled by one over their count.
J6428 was 21.1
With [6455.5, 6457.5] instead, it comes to 22.2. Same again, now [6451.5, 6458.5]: 22.0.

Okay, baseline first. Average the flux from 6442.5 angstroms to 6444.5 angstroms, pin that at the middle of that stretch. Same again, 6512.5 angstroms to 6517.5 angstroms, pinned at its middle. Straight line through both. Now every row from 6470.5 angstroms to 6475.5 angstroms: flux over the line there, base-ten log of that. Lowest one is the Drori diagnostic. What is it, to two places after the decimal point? 0.01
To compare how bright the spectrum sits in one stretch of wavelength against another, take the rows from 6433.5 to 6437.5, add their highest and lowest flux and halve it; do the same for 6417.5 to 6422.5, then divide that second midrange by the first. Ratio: 0.99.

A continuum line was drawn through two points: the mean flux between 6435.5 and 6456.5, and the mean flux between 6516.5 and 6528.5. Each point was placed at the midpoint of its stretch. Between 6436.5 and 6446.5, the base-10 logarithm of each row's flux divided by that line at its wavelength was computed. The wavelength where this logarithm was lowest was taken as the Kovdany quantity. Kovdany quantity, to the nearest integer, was 6439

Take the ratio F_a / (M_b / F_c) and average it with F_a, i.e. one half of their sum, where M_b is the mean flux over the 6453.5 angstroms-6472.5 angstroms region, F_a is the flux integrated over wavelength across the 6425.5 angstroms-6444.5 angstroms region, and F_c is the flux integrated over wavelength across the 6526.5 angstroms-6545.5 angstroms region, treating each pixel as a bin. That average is 4625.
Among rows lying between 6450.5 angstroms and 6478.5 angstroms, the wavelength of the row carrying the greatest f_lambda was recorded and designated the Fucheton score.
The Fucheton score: 6477 angstroms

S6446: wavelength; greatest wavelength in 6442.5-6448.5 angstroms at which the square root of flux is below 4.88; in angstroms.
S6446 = 6448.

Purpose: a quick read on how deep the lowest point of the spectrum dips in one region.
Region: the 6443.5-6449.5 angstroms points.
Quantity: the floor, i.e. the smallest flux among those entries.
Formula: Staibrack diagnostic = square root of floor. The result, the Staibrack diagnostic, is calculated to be 4.69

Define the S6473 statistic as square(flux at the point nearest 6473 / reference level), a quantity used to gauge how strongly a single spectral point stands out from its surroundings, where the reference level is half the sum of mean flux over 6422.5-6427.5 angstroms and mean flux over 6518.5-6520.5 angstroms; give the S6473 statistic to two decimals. 1.08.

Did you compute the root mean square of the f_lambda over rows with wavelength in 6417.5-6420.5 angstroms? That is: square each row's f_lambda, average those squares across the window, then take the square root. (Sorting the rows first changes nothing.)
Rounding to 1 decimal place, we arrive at 20.5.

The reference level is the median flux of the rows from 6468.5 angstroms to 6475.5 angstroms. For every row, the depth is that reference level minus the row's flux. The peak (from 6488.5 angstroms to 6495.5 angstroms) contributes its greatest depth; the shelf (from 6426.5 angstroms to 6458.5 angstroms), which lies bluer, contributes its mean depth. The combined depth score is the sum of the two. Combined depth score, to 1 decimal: 3.9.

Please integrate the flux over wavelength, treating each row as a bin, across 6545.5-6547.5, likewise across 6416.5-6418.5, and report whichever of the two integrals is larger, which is 51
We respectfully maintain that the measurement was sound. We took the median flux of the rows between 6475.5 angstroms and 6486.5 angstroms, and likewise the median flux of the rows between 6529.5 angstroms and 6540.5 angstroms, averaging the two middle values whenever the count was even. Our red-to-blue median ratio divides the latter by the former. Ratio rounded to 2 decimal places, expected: 1.11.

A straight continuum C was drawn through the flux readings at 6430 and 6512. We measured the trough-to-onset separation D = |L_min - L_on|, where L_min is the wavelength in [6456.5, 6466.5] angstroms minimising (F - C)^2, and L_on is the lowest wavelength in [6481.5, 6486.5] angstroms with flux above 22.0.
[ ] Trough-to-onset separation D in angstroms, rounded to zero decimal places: 22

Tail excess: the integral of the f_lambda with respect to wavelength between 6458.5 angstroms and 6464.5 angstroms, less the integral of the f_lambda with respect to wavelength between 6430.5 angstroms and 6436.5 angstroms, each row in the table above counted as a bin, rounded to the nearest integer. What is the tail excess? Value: 6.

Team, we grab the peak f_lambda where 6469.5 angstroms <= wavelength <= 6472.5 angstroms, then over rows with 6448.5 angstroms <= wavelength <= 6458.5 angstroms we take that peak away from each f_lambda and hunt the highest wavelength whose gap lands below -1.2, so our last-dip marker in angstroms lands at 6458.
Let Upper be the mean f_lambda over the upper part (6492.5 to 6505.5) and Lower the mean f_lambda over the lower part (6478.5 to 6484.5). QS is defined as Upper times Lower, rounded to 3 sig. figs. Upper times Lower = 531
